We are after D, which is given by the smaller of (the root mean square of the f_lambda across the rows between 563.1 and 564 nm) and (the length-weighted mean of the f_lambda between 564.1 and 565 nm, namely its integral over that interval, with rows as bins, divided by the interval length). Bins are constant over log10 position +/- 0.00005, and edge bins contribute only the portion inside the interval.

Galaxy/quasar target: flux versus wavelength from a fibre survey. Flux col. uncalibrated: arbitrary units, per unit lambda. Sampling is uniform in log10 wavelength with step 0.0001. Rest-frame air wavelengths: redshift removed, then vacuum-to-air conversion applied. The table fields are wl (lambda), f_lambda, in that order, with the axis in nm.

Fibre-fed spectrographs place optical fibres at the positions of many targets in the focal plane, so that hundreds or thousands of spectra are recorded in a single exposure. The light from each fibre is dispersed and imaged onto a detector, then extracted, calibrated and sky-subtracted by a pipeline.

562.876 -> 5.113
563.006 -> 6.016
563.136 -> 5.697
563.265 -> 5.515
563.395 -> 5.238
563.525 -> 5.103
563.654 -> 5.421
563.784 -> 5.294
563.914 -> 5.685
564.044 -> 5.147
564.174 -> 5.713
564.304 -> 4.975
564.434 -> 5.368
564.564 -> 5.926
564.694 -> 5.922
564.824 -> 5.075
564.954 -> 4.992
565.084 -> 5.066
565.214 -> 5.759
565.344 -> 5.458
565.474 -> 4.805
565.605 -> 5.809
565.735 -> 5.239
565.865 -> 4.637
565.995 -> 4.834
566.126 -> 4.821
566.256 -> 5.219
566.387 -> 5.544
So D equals 5.43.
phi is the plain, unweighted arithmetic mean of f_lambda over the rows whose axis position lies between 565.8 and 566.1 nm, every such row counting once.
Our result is 4.74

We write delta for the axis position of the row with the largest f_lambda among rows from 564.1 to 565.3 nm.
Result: 564.564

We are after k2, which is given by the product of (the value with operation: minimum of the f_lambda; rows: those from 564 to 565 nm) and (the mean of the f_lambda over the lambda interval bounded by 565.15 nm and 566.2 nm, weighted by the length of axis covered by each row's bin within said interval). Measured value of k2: 25.7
